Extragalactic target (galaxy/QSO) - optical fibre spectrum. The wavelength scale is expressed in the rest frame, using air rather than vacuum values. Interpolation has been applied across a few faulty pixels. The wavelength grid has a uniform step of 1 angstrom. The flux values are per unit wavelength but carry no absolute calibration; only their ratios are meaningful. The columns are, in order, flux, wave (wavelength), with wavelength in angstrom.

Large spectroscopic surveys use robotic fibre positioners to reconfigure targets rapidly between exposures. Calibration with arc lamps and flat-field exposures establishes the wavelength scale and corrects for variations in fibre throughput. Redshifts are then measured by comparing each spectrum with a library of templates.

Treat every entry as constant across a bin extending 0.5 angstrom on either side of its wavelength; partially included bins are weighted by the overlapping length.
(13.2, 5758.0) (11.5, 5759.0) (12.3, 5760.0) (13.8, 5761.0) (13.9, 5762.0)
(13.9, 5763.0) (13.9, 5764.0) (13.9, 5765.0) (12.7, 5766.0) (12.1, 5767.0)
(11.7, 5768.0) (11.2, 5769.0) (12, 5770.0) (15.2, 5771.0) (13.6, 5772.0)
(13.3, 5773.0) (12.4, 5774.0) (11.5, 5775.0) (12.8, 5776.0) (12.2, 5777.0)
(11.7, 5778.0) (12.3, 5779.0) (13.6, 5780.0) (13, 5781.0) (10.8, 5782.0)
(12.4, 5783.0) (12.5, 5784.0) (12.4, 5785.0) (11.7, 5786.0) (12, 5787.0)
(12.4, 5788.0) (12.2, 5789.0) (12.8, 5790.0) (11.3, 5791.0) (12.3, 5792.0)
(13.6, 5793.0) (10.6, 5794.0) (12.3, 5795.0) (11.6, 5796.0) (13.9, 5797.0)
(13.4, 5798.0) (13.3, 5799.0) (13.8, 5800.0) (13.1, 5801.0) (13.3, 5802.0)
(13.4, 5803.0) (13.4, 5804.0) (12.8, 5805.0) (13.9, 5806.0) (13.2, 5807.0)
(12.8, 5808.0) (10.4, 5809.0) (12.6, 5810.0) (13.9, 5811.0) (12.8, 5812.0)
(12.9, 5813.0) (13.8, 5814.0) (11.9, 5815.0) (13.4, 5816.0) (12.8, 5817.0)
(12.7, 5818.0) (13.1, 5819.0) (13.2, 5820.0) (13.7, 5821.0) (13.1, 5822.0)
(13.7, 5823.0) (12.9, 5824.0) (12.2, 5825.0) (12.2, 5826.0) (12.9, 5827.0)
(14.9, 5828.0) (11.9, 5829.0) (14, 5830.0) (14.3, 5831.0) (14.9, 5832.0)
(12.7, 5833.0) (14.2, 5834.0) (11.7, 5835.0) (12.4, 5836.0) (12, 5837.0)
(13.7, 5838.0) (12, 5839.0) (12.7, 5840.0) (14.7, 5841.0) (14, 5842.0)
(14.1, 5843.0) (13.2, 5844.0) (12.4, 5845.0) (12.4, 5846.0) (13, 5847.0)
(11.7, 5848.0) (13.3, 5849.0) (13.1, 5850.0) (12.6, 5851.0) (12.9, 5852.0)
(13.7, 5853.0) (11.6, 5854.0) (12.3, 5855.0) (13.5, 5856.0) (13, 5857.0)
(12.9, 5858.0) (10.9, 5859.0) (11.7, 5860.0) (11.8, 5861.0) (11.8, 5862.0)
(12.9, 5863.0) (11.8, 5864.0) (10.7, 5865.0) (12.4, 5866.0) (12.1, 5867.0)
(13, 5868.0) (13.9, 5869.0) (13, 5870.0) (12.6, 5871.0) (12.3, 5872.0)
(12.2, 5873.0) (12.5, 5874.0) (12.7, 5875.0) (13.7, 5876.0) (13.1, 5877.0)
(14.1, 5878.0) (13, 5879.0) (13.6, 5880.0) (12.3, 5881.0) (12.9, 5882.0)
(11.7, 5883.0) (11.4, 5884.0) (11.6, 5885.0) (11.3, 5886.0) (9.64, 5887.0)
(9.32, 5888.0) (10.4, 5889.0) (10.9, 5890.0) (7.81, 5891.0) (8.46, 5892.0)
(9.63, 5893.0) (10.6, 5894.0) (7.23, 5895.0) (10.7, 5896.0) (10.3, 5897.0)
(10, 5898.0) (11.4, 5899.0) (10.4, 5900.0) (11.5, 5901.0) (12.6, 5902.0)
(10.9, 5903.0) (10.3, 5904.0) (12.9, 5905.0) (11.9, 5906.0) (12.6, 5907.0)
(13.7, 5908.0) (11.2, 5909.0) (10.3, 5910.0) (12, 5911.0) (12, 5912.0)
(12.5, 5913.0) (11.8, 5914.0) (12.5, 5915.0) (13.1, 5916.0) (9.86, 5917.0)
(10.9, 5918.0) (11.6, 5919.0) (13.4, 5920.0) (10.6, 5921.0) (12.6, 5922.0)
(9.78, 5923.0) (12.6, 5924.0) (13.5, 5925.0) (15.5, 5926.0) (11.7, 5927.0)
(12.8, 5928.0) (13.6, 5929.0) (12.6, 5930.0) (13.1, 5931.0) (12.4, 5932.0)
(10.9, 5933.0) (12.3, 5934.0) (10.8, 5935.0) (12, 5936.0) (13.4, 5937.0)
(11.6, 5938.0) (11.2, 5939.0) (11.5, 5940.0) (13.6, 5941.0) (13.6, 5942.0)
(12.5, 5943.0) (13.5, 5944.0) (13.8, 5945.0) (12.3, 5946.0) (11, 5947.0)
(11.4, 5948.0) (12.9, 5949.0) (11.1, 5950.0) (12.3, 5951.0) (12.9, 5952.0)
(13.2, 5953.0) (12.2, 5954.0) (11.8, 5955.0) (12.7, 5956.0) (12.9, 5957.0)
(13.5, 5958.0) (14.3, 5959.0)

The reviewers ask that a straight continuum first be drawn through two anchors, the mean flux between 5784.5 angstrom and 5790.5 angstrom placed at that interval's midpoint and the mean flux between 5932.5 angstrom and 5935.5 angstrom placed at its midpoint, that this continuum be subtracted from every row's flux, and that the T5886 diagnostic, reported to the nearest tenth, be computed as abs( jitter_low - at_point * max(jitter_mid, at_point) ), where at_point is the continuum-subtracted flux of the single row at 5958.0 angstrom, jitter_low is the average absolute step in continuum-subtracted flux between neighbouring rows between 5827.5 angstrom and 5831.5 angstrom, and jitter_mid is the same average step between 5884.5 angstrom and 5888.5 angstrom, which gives 3.6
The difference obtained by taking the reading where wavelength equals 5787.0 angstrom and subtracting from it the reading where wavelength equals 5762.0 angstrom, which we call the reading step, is -1.90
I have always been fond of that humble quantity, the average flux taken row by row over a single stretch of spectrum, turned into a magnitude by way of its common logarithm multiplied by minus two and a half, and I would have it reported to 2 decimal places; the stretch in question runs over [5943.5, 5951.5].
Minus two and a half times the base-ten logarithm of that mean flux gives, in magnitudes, -2.72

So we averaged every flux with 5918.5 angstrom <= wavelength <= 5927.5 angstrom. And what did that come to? 12.4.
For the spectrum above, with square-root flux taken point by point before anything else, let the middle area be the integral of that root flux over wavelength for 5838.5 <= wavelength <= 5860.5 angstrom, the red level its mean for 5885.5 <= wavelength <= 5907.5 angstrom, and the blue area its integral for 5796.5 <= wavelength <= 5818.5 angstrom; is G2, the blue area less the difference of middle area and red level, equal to 4.0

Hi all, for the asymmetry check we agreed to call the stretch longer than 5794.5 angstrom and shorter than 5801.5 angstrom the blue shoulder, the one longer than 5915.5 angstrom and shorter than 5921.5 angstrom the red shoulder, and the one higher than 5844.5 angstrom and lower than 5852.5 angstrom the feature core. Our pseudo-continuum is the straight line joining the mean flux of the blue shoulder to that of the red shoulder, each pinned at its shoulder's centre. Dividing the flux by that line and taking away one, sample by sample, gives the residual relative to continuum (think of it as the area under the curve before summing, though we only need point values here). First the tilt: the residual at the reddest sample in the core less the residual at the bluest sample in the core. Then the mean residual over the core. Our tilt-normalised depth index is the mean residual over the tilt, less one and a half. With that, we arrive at -1.1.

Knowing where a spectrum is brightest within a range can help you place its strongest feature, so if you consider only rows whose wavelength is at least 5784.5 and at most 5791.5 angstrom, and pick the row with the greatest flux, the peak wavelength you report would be 5790.0 angstrom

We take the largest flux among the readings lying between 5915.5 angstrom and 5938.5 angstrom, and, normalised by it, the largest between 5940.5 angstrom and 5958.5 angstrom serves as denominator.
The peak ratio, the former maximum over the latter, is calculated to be 1.12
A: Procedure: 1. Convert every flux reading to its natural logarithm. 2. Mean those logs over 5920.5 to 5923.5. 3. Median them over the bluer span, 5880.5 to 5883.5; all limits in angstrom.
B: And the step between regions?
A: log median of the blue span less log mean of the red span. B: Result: 0.12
